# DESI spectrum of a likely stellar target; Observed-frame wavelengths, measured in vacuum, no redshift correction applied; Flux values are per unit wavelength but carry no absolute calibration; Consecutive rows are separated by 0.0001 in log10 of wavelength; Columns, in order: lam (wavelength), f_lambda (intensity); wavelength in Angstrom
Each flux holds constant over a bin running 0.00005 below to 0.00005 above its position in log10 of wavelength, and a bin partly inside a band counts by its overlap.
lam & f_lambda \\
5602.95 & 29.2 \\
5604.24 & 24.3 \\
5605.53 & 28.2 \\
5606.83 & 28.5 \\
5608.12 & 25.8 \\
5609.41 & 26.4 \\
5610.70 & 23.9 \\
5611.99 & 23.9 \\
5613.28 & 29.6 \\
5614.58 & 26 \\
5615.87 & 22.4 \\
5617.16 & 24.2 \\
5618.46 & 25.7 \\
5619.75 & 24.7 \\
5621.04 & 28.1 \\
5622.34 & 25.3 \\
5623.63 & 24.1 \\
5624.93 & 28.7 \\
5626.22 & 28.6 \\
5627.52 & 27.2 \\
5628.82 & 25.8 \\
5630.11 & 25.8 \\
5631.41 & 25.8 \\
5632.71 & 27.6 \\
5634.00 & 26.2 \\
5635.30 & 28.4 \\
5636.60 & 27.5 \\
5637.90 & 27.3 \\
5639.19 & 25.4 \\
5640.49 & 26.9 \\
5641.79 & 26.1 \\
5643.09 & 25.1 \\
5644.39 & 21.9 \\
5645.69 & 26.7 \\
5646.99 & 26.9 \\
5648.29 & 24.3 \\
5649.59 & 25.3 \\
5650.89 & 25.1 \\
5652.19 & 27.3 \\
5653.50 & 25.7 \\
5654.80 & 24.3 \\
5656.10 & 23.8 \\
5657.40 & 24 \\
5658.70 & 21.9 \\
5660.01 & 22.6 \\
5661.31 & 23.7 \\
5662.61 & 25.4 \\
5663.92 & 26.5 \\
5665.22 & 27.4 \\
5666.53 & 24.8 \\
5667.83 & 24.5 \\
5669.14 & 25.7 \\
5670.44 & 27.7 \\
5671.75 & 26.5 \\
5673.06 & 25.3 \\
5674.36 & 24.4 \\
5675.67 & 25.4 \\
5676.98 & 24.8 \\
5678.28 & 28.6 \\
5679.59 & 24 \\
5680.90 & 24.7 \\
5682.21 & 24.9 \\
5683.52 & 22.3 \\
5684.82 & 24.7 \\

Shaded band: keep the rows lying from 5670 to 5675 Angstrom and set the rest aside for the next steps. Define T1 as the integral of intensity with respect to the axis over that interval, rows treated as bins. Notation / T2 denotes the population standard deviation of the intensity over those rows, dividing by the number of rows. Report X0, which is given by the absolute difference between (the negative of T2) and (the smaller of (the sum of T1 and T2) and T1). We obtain 131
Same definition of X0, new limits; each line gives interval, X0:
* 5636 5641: 135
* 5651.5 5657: 140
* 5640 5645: 127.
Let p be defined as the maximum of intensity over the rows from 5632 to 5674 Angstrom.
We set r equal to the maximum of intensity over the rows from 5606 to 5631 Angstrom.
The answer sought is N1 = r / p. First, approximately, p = 28.4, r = 29.6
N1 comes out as 1.04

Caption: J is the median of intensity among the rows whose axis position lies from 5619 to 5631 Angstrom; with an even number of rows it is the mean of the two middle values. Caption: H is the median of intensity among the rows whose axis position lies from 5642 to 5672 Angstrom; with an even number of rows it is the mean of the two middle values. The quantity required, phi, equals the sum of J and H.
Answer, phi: 50.9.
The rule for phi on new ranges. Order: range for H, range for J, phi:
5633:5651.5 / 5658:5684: 51.0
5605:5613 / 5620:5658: 51.9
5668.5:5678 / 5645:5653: 51.4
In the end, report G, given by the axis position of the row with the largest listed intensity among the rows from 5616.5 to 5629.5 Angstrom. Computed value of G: 5624.93 Angstrom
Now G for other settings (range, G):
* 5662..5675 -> 5670.44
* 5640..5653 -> 5652.19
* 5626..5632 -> 5626.22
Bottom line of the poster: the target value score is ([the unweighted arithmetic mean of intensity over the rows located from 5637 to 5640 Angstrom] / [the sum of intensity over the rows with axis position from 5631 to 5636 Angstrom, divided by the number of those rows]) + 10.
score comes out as 11.0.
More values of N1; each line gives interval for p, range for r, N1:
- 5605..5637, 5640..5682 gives 0.97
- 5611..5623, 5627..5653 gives 0.96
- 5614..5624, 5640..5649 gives 0.96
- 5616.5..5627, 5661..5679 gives 1.00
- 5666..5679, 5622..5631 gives 1.00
